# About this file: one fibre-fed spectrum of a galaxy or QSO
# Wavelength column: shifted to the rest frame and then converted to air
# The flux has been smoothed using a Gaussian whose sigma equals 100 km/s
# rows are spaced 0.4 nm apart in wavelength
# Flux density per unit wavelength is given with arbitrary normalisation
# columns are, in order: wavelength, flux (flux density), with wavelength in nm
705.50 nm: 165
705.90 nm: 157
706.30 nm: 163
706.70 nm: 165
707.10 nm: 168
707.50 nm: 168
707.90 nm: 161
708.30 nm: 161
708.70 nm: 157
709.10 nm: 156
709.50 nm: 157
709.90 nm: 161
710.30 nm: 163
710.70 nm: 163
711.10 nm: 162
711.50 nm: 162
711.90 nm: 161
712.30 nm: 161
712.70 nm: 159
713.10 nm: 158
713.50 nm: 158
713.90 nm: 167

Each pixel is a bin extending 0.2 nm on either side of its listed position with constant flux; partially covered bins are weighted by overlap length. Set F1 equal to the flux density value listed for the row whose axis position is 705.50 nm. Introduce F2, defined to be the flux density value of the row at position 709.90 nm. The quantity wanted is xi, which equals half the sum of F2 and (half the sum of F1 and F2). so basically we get 162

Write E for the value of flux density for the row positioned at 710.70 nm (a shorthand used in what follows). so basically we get 163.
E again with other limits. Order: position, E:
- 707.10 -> 168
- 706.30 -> 163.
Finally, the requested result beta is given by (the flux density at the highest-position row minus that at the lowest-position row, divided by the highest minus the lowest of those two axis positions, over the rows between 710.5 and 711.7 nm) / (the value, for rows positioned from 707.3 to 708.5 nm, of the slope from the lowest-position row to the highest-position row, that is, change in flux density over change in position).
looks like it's 0.1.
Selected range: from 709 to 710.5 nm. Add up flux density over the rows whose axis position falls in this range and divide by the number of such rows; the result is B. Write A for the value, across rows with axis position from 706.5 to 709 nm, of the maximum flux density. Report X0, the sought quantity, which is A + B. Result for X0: 327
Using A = 168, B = 159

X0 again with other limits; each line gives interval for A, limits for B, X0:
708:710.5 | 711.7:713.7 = 322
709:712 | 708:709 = 322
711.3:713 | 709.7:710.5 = 324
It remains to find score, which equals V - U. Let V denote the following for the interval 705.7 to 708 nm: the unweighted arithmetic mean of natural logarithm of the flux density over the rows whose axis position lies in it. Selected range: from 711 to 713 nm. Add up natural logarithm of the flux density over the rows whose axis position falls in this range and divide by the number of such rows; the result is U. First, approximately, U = 5.08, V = 5.10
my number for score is 0.016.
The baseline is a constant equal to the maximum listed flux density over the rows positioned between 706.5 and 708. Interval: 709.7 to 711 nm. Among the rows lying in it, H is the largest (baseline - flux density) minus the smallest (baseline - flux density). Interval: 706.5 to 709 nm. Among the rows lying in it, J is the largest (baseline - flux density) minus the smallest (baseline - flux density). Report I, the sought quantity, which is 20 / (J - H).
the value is 2.2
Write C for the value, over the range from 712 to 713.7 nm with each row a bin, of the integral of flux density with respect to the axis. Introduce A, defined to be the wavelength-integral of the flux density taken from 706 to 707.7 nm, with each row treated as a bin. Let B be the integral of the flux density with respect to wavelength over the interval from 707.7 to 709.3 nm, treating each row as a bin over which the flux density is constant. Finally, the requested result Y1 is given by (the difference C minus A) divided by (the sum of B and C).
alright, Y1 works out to -0.021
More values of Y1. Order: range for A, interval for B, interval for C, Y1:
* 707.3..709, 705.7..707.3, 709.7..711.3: -0.028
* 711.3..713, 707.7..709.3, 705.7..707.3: -0.023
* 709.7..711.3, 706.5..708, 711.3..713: 0.026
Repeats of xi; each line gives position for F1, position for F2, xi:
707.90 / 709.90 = 161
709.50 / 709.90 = 160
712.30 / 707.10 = 166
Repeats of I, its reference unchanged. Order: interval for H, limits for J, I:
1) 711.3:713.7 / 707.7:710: 20.0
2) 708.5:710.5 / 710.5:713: -6.7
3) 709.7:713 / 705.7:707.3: 2.9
